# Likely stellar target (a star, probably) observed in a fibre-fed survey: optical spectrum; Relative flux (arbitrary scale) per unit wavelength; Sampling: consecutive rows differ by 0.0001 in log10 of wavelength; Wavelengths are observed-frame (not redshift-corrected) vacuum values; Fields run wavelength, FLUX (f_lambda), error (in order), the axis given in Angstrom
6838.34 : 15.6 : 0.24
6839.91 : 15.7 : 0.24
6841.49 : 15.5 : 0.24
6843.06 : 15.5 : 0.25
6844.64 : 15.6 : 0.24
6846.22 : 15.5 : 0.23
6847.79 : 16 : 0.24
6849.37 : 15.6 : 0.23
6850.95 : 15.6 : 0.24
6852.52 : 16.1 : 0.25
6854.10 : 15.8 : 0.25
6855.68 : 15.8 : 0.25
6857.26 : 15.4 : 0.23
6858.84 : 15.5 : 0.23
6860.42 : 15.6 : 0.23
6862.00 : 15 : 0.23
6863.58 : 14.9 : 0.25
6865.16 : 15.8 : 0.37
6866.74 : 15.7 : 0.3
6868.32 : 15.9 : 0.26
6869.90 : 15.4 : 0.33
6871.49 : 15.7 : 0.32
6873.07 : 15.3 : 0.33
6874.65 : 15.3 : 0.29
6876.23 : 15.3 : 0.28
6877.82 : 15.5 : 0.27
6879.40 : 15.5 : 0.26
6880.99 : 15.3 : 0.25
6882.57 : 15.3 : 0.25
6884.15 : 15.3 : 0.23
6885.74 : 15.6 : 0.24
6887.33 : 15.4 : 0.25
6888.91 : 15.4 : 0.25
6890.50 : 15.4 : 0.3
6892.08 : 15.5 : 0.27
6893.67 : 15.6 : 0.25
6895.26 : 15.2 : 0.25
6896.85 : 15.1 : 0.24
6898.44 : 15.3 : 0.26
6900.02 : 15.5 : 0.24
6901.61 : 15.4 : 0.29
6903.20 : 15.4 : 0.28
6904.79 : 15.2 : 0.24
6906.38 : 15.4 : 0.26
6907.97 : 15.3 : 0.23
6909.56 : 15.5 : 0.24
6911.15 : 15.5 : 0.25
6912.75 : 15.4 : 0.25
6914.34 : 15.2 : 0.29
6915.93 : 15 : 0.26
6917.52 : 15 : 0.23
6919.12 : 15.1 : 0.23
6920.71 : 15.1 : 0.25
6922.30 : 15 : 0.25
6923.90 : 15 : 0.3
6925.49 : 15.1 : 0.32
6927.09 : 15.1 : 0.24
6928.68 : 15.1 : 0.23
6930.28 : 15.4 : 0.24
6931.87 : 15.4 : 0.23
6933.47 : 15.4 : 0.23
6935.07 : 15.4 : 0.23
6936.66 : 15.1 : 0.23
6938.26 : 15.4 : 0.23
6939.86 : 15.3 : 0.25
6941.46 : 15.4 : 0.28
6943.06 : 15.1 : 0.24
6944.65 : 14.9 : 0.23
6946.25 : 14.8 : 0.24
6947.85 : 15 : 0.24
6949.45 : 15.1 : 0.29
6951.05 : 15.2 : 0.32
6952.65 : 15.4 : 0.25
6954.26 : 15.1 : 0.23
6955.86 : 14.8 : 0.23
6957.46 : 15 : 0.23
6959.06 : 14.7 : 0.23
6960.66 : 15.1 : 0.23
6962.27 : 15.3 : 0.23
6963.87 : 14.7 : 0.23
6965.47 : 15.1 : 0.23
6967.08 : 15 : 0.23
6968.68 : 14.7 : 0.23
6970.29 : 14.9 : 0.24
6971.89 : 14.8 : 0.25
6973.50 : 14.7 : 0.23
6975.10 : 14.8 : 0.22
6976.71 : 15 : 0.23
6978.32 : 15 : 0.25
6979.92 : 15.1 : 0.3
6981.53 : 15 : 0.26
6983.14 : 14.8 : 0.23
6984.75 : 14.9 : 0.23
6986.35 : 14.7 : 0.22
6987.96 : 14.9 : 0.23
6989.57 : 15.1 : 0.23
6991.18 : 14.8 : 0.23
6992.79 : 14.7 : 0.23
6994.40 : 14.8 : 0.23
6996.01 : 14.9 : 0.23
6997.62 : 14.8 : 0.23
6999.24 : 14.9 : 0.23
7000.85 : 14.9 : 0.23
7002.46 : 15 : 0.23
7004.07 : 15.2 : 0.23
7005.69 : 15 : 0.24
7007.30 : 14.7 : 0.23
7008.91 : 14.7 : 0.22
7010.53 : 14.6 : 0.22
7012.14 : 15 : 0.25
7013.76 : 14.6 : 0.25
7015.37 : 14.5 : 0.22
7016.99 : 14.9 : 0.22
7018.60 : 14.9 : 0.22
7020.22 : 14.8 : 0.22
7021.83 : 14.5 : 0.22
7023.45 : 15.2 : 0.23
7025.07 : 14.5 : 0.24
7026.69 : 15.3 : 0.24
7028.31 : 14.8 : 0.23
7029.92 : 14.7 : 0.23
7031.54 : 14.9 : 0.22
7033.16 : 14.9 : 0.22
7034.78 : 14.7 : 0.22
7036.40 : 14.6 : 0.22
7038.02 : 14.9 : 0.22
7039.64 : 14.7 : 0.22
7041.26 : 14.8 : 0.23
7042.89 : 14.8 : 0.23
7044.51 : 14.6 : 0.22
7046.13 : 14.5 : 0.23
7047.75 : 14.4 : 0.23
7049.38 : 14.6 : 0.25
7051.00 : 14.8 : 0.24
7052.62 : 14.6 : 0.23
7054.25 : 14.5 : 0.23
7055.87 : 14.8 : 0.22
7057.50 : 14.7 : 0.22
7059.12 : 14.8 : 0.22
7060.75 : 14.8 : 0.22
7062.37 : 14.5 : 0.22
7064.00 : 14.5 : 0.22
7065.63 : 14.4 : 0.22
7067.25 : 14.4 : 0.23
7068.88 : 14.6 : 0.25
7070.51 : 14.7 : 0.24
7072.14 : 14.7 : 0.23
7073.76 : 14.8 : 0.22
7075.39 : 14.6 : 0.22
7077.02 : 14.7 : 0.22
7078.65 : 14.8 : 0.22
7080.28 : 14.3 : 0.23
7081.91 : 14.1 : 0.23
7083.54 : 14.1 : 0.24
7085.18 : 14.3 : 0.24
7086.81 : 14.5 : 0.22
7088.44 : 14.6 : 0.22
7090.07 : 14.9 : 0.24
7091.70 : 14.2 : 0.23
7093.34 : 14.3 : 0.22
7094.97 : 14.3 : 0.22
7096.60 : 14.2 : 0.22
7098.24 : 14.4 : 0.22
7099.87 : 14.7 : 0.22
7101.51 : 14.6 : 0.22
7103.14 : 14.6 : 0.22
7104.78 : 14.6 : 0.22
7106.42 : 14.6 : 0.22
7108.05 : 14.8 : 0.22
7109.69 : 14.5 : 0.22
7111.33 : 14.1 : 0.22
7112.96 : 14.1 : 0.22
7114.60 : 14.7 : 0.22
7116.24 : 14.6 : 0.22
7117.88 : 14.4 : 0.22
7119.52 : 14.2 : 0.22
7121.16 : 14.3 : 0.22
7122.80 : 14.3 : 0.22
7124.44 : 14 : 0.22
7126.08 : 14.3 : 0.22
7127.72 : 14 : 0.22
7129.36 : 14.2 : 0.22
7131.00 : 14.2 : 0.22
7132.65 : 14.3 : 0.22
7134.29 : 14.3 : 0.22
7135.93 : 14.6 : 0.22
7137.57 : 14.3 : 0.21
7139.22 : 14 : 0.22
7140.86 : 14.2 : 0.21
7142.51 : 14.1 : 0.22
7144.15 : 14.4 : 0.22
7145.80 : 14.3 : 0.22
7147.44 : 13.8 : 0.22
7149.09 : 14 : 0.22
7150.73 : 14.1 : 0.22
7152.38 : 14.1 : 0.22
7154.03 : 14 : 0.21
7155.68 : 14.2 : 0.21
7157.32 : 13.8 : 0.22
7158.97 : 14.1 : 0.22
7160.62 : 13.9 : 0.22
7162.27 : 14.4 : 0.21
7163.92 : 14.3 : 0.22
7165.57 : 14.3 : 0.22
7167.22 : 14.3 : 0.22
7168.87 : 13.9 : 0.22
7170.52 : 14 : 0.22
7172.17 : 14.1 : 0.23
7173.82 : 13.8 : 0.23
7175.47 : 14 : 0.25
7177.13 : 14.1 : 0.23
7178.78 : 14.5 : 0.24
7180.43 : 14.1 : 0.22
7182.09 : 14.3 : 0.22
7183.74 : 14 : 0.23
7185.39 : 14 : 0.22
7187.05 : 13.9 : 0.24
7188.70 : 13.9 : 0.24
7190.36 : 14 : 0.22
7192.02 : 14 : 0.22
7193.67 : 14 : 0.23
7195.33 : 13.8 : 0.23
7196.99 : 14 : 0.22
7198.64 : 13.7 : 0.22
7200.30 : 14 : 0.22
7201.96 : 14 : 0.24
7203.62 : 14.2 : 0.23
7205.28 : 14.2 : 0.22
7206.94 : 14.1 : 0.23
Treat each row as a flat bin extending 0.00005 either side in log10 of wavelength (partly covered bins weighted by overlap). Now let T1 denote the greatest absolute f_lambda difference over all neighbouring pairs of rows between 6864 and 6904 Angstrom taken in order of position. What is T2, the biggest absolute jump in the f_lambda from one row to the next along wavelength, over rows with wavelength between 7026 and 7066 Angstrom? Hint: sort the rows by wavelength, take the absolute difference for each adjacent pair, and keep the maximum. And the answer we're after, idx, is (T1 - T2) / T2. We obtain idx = 0.00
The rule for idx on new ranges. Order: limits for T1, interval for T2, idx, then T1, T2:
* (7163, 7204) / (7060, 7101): -0.43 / 0.40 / 0.70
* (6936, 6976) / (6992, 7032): -0.25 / 0.60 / 0.80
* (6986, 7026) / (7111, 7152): 0.17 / 0.70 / 0.60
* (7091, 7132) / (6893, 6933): 0.50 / 0.60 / 0.40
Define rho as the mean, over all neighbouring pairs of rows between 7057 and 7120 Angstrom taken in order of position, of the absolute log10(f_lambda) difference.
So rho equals 0.0050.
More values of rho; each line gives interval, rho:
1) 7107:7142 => 0.0064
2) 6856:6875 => 0.0084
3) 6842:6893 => 0.0059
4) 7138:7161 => 0.0064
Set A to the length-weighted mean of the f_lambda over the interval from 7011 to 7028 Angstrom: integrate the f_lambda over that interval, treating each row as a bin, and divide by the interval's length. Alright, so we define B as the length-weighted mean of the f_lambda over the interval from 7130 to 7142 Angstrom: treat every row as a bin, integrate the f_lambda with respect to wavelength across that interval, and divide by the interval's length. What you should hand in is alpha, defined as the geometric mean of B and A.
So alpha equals 14.5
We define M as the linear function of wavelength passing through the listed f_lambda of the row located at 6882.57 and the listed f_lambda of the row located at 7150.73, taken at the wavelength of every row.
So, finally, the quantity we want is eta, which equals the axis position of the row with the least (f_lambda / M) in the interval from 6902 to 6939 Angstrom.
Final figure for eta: 6915.93 Angstrom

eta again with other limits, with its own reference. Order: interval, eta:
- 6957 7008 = 6959.06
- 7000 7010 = 7007.30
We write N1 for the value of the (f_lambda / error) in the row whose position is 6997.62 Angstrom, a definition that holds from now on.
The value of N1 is 64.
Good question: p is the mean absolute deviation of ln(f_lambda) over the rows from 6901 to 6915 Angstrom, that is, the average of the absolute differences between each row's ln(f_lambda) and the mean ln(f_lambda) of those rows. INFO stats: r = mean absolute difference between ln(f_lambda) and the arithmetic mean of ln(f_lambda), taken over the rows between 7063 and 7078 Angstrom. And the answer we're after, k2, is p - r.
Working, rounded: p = 0.0058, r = 0.008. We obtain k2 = -0.002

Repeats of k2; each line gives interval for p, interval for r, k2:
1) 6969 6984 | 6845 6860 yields -0.005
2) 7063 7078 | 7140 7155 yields -0.001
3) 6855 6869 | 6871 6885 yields 0.010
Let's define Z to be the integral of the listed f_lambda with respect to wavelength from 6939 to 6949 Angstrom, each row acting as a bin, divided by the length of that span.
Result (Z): 15.1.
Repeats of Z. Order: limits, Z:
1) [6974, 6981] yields 15.0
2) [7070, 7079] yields 14.7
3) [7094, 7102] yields 14.4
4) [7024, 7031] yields 14.8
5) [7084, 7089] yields 14.4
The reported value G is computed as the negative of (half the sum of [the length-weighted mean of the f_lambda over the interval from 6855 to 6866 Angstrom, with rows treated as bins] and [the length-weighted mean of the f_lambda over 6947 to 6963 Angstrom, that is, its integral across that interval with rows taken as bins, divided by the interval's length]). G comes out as -15.2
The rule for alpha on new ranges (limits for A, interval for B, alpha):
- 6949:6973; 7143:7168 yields 14.6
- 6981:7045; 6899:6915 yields 15.1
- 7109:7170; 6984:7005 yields 14.5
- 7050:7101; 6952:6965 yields 14.8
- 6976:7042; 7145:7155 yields 14.4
